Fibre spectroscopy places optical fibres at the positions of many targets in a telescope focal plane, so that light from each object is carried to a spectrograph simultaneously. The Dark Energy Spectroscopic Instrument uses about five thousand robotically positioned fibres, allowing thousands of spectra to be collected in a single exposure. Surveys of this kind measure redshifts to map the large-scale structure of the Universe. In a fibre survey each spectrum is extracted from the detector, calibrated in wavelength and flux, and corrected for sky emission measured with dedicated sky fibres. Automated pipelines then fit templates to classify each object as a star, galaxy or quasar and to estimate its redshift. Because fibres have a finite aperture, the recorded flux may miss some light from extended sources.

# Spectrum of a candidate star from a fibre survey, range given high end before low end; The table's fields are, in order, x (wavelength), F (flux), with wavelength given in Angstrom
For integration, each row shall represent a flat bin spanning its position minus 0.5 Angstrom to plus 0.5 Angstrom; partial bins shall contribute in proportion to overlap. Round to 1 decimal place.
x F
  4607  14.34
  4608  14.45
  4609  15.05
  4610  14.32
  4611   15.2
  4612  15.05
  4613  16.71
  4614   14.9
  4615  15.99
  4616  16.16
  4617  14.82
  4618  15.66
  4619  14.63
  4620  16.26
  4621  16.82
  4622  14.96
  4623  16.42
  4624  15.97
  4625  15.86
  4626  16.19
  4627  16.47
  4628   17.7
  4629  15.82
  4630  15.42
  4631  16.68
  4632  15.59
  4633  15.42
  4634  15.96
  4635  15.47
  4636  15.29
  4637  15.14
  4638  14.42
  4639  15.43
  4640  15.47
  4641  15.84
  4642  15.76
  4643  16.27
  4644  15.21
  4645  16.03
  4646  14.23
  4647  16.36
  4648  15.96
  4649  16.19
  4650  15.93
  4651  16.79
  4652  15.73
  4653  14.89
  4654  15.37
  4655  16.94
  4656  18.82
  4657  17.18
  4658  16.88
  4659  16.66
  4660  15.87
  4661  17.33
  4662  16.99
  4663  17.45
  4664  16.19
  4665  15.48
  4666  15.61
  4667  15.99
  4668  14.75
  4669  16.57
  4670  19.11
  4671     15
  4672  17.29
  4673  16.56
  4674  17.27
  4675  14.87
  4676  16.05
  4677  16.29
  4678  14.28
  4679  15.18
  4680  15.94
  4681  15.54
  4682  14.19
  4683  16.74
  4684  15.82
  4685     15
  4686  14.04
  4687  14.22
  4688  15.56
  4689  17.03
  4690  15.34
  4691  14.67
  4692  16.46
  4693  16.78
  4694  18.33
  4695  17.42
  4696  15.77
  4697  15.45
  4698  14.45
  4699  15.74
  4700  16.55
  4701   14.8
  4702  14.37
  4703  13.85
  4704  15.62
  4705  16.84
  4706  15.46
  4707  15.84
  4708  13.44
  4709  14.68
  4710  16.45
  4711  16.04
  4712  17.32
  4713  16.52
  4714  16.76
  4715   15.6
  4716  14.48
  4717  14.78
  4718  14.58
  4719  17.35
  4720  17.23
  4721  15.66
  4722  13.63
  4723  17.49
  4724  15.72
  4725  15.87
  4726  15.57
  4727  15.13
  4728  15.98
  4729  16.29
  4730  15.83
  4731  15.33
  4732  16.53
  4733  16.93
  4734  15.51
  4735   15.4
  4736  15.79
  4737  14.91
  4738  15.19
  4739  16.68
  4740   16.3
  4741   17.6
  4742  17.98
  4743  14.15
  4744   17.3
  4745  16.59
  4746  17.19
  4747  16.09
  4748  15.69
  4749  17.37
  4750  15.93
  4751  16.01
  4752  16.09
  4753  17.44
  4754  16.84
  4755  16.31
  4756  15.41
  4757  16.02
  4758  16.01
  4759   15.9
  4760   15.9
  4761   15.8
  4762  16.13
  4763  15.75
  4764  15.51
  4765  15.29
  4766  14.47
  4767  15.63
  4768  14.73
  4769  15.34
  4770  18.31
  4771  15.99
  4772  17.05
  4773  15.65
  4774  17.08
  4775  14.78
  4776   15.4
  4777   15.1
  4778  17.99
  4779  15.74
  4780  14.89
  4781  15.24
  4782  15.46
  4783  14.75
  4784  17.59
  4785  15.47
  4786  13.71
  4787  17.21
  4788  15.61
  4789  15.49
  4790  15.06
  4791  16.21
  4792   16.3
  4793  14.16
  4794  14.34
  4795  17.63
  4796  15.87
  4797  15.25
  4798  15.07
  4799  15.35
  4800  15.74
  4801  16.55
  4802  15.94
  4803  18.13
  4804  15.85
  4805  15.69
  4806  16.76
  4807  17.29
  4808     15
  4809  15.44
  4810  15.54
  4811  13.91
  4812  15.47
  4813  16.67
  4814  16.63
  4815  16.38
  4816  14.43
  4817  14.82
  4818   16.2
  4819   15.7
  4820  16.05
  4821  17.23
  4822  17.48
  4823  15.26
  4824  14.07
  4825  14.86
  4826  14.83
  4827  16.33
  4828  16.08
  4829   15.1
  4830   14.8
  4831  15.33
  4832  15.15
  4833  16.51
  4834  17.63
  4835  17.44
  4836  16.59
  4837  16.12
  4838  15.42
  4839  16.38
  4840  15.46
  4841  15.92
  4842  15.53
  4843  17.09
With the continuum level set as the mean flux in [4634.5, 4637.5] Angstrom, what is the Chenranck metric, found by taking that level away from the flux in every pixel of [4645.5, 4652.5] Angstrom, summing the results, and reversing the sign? -4.1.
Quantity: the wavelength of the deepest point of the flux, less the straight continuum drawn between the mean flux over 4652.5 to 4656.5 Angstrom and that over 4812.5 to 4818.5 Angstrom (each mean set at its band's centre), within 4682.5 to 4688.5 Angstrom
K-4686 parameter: 4686 Angstrom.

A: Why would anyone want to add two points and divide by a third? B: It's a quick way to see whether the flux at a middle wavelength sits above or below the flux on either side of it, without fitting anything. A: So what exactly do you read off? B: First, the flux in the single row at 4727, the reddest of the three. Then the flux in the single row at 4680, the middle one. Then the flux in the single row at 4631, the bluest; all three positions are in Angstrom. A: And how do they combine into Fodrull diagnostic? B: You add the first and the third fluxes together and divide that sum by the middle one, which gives 2.00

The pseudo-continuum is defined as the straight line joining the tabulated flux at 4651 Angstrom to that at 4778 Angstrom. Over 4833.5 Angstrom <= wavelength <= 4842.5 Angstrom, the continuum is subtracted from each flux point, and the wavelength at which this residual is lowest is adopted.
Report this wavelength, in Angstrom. 4838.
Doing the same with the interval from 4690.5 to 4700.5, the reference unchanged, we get 4698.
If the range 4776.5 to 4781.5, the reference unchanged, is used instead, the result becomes 4780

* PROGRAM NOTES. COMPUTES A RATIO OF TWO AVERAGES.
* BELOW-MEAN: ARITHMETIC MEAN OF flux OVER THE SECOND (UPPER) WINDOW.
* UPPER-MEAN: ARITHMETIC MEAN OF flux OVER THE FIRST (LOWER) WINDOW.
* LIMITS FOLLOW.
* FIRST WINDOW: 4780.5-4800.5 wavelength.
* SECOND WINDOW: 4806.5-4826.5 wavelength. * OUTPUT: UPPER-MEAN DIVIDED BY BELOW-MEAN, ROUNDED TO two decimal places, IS 0.99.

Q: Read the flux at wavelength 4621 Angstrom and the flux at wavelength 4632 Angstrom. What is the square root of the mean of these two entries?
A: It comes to 4.03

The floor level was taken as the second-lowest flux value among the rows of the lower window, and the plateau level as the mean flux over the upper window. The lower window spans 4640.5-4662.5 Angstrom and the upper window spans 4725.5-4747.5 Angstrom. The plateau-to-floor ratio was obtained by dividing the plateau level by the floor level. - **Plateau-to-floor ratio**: 1.08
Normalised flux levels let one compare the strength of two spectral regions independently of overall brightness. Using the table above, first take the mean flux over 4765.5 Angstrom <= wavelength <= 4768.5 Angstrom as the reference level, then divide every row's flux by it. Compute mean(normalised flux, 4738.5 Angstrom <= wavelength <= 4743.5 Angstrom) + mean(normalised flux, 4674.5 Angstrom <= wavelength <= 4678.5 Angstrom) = 2.14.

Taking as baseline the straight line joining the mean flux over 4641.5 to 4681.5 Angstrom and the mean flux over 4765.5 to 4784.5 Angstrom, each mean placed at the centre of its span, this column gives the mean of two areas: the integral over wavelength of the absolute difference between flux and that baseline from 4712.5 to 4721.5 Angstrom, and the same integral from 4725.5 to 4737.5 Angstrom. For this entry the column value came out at 7.5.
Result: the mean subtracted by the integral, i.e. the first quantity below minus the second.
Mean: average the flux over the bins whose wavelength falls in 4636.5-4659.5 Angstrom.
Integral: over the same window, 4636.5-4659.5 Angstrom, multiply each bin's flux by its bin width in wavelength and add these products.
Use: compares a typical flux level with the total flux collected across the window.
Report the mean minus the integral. -352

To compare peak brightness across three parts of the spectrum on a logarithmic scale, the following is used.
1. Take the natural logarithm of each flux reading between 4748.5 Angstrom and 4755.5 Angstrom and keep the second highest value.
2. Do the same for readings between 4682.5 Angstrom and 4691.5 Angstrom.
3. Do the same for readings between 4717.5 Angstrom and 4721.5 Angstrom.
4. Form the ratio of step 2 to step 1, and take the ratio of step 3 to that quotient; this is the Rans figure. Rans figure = 2.88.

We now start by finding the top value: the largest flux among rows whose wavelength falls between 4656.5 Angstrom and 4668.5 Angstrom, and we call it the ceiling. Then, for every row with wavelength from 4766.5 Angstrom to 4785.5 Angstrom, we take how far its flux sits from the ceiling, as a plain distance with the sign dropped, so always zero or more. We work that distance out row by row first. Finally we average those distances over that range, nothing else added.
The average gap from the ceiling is 1.71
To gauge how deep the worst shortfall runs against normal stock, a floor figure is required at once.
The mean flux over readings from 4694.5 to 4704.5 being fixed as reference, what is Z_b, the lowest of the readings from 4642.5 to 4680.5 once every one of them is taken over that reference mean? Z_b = 0.92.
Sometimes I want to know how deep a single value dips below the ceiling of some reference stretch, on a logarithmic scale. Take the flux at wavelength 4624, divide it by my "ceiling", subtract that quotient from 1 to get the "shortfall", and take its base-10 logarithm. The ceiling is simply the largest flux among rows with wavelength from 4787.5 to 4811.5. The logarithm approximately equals -0.92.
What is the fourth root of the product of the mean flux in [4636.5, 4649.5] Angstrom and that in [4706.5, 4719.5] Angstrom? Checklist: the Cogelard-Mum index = 3.95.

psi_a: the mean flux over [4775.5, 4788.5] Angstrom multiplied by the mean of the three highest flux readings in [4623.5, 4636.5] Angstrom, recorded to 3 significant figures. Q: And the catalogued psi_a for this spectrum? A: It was 266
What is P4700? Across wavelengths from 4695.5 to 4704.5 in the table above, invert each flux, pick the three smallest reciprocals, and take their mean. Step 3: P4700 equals 0.062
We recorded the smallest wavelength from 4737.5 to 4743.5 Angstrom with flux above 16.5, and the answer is 4739 Angstrom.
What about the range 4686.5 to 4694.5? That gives 4689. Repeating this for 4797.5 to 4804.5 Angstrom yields 4801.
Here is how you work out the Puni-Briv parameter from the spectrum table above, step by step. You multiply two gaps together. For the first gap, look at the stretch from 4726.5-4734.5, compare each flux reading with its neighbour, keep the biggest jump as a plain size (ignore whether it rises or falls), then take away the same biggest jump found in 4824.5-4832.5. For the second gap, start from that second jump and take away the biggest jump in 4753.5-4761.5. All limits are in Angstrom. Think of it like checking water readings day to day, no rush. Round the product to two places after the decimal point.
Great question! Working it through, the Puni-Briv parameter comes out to -0.05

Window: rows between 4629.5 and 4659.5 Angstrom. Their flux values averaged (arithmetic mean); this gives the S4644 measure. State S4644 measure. 15.9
